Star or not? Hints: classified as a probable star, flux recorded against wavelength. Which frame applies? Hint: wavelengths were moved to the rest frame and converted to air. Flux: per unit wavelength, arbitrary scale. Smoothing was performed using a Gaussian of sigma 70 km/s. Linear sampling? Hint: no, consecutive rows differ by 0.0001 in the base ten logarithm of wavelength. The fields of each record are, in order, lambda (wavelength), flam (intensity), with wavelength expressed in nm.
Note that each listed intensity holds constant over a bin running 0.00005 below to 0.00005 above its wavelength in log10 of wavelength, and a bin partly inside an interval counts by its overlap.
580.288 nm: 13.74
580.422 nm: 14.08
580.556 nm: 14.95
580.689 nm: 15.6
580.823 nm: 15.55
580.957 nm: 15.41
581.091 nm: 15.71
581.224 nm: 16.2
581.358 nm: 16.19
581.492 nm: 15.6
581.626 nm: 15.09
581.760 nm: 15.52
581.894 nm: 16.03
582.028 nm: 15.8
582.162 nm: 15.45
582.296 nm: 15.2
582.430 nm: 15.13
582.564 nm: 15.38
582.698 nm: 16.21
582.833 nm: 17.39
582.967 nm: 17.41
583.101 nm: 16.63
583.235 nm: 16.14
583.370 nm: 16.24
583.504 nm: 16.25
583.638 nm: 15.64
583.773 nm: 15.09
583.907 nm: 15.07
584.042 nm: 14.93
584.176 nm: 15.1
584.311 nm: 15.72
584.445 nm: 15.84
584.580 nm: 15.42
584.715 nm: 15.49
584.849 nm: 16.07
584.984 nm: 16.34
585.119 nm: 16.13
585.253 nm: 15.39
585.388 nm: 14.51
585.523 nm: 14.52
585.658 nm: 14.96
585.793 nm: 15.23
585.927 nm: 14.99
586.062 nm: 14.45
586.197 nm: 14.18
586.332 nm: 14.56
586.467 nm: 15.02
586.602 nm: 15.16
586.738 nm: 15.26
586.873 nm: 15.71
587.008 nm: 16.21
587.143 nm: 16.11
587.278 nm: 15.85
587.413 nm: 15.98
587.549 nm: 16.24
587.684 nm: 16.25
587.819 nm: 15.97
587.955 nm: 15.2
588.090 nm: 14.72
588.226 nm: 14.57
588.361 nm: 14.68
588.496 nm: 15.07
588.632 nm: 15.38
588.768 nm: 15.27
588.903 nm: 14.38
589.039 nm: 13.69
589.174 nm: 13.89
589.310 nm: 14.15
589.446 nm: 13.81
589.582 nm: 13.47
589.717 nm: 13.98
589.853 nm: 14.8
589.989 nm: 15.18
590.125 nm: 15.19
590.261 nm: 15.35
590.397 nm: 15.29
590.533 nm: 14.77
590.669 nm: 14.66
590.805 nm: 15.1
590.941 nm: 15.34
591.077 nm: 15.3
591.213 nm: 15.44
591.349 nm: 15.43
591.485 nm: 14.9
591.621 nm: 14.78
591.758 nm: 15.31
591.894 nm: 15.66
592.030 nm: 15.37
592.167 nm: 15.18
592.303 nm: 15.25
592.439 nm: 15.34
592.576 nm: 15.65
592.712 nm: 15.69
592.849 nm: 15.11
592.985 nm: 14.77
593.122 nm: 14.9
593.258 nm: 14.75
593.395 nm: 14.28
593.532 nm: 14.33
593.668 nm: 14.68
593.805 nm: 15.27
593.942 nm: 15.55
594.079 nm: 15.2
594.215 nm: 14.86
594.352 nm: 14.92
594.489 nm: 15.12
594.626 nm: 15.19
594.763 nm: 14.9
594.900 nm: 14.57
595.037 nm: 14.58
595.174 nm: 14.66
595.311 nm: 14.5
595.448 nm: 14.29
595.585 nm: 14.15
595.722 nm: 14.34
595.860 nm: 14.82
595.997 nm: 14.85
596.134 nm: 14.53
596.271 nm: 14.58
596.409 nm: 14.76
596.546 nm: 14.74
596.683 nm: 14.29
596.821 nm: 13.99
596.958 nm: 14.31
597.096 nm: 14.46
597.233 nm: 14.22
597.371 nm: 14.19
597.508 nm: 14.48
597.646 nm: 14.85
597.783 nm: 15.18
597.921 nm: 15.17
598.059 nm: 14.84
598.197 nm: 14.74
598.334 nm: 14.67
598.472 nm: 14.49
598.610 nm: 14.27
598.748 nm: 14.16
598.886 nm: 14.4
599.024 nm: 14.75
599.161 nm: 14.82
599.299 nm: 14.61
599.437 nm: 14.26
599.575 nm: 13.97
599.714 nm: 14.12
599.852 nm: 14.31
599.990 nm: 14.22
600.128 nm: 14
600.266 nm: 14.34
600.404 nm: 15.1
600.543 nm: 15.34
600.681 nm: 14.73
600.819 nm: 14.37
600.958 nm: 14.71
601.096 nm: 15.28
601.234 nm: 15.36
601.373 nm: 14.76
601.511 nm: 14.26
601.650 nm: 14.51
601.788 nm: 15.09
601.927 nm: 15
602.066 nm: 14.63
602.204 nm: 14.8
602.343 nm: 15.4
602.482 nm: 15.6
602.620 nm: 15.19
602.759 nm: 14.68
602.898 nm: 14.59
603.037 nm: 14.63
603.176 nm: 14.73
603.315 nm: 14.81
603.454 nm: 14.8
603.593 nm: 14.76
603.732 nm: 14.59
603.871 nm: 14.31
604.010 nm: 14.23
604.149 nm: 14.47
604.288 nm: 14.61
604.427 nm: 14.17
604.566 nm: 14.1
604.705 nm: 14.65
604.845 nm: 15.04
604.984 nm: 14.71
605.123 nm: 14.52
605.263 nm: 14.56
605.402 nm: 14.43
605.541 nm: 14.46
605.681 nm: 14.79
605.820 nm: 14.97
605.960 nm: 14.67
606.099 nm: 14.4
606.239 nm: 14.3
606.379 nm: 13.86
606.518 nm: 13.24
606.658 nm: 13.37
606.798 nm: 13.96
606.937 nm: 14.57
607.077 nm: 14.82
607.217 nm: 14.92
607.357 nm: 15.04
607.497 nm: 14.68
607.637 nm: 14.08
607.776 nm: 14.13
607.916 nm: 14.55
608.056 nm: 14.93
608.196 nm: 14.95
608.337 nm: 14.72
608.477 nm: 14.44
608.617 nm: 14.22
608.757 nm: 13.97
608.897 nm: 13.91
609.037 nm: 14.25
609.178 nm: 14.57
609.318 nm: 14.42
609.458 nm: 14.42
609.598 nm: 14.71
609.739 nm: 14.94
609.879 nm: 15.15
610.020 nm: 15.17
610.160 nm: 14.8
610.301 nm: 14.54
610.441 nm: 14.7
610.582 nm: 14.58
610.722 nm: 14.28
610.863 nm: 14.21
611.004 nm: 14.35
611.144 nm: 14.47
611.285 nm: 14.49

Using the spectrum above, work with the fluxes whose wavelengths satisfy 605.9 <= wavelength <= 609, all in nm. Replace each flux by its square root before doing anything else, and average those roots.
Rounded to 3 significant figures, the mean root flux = 3.79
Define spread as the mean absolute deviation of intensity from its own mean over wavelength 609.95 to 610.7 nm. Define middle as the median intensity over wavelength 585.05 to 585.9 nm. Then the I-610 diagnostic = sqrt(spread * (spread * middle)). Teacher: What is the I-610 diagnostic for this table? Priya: 0.71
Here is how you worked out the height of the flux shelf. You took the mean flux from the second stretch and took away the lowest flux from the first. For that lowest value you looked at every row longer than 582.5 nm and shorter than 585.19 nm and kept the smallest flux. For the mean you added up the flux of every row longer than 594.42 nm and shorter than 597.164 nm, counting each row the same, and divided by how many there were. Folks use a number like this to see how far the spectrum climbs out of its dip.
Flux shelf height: -0.35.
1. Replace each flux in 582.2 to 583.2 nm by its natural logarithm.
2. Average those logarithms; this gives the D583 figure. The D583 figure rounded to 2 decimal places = 2.78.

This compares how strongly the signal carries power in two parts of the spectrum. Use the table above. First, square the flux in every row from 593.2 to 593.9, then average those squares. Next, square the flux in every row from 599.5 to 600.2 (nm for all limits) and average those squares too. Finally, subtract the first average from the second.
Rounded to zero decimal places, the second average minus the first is -16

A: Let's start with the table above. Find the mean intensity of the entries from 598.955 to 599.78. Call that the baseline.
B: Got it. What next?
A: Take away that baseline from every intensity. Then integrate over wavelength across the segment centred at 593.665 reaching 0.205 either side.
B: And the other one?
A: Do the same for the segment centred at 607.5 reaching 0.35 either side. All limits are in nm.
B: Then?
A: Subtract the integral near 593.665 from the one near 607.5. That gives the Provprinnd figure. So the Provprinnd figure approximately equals 0.0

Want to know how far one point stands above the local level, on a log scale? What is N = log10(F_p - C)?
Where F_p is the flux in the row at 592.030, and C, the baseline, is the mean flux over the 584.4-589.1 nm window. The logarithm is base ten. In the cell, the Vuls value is -1.0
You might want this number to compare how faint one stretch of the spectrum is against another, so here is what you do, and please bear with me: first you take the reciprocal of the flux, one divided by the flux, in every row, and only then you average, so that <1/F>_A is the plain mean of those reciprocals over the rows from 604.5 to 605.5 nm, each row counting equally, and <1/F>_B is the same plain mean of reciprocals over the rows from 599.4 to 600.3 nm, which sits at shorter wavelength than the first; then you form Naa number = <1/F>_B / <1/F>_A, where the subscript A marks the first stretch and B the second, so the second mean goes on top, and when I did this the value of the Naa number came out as 1.028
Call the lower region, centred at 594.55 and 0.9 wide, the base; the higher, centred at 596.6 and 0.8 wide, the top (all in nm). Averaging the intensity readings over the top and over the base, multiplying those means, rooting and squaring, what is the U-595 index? 216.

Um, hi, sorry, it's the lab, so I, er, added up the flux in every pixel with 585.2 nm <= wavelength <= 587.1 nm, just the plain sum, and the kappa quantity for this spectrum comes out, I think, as 210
